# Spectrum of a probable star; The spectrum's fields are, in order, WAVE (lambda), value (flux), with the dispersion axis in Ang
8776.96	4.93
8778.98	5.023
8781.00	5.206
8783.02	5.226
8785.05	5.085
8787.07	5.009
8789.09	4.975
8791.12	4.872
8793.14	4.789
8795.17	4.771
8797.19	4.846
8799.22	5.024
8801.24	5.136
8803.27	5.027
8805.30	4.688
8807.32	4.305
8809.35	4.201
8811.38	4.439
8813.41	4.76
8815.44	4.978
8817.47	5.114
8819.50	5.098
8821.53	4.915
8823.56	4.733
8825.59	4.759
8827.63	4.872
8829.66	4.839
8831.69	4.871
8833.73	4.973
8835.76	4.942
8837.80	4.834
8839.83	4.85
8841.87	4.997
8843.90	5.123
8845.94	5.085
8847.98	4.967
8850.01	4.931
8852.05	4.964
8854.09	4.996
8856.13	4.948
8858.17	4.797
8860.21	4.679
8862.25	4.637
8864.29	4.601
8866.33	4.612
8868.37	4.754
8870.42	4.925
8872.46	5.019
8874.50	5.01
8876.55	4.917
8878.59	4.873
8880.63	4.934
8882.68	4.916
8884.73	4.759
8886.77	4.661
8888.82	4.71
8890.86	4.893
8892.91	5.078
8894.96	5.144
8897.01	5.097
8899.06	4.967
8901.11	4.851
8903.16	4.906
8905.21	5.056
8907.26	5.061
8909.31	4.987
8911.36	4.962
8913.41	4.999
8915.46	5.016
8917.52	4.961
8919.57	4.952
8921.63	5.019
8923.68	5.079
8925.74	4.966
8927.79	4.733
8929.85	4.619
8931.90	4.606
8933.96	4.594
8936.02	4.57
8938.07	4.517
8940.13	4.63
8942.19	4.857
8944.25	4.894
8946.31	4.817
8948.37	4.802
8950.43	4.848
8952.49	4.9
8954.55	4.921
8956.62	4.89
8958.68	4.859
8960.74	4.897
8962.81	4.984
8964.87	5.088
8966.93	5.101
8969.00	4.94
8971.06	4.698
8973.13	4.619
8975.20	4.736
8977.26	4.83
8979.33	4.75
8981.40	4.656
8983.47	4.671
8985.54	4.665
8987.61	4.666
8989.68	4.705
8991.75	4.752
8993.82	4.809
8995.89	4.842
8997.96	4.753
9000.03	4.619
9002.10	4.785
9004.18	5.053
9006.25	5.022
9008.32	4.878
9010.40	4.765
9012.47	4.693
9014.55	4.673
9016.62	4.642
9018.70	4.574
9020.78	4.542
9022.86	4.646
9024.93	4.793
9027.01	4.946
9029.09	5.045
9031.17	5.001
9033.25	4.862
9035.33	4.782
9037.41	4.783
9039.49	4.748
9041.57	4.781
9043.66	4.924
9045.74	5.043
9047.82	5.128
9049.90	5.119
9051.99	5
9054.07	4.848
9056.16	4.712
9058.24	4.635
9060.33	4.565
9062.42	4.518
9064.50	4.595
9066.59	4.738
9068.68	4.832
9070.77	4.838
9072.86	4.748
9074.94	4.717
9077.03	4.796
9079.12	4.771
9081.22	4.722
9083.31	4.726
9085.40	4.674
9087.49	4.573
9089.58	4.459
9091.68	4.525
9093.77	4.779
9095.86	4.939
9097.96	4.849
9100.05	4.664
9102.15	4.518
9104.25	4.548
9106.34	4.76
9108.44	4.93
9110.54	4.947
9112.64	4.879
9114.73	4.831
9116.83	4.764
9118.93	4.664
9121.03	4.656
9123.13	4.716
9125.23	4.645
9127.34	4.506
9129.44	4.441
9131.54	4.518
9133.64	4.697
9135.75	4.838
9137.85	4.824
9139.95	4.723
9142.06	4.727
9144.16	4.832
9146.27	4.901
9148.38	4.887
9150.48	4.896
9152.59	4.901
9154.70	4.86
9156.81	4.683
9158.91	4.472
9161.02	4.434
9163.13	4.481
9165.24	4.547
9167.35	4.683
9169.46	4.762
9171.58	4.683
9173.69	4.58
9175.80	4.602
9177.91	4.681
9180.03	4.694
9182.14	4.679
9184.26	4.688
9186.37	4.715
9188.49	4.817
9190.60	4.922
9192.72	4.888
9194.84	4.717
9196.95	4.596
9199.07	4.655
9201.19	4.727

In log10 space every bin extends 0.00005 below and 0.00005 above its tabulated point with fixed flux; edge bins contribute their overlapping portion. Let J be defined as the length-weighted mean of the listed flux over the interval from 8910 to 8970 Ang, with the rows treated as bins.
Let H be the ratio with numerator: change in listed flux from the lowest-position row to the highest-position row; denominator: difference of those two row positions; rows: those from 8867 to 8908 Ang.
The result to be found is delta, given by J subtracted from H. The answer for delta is -4.86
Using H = 0.008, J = 4.86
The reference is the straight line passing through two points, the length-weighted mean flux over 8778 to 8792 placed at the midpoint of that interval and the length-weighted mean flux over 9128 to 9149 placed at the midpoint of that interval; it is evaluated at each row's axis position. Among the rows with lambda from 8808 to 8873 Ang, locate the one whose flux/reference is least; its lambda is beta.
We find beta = 8809.35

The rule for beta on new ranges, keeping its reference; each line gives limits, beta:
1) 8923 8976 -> 8938.07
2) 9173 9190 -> 9173.69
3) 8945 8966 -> 8948.37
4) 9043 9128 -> 9089.58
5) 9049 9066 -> 9062.42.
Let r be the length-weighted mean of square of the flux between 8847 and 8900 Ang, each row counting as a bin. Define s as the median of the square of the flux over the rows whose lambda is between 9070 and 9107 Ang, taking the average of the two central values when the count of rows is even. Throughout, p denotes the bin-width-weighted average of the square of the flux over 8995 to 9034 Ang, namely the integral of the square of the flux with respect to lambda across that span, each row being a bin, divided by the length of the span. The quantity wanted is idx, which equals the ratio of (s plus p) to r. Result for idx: 1.91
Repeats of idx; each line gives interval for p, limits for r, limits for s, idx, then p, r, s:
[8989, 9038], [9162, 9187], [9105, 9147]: 2.10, 23.0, 21.6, 22.5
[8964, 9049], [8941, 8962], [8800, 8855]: 2.00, 23.1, 23.7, 24.3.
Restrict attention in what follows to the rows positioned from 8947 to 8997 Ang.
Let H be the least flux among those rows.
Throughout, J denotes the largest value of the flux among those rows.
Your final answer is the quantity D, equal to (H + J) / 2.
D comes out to 4.86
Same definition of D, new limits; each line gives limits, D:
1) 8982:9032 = 4.80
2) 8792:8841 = 4.67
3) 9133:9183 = 4.67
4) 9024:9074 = 4.82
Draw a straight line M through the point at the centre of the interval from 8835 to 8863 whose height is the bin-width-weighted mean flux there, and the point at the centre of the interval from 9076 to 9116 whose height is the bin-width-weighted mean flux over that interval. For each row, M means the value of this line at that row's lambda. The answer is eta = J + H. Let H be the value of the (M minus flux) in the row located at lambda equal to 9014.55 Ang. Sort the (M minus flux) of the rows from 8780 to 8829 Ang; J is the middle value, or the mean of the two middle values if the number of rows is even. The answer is 0.16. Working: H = 0.12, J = 0.037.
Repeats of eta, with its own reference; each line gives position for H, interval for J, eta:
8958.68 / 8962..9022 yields 0.04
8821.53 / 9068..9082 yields -0.01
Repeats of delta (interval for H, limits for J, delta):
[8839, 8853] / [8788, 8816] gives -4.76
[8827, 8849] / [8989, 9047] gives -4.80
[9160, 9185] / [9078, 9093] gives -4.63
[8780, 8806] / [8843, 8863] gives -4.94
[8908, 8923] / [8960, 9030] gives -4.79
